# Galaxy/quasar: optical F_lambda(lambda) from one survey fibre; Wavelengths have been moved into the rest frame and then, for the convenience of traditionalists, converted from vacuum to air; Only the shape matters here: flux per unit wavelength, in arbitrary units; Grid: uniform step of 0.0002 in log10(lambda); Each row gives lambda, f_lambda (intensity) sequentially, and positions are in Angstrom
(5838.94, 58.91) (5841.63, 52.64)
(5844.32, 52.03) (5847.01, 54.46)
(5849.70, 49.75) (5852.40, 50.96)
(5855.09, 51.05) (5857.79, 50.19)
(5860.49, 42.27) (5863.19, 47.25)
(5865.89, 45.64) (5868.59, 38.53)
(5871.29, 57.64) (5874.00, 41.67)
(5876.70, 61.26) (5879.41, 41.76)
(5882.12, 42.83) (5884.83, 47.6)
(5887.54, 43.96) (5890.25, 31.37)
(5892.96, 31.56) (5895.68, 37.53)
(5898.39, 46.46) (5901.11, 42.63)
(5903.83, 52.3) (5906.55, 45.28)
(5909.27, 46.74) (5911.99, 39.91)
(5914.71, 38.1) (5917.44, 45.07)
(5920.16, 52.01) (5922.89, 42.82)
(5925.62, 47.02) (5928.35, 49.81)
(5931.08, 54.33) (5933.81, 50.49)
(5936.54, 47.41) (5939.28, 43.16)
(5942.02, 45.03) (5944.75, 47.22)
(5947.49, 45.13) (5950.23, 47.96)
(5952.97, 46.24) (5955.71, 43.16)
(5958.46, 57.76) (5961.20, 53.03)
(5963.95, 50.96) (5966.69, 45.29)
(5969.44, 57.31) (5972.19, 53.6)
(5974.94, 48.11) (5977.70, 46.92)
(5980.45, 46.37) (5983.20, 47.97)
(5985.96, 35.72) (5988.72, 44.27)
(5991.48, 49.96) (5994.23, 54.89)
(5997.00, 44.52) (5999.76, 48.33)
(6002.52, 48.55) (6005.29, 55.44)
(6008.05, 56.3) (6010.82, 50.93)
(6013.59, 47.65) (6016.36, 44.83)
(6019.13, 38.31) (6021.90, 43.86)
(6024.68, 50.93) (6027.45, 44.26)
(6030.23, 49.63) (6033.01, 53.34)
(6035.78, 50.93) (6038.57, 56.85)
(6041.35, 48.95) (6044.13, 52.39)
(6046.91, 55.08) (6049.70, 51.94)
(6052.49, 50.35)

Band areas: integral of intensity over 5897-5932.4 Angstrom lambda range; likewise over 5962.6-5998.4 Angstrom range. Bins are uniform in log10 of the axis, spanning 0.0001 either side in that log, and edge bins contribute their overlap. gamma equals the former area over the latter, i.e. 0.95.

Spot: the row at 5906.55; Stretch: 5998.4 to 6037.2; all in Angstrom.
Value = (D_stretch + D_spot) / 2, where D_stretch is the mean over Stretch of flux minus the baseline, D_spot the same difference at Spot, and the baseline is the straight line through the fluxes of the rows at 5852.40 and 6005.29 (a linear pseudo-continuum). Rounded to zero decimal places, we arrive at -7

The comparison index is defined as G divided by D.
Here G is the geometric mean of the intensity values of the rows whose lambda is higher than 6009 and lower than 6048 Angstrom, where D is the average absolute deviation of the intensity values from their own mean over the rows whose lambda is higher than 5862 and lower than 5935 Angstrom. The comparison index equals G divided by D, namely 9.4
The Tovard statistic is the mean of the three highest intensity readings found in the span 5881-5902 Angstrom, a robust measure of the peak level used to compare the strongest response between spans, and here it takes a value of 46.0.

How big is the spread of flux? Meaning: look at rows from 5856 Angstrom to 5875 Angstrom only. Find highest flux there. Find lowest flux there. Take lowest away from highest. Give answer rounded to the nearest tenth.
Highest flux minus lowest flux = 19.1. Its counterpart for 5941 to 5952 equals 2.9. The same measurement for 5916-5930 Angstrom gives 9.2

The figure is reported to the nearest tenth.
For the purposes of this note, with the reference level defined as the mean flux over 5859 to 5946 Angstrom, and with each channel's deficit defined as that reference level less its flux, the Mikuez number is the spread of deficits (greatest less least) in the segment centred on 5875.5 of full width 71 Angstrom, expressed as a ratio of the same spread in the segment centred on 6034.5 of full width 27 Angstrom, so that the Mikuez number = 2.3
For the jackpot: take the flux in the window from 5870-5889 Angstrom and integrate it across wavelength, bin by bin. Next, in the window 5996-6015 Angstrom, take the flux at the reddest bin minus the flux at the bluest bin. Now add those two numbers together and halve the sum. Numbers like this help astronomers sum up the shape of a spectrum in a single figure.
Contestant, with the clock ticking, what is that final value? 457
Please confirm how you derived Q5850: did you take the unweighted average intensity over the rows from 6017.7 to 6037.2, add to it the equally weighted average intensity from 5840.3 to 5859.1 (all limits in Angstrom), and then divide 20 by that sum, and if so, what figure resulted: 0.202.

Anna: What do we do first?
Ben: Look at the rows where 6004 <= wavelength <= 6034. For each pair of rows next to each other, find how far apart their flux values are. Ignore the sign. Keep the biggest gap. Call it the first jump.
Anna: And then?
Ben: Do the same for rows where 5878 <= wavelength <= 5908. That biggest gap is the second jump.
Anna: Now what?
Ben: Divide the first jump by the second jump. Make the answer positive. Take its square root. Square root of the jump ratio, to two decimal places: 0.75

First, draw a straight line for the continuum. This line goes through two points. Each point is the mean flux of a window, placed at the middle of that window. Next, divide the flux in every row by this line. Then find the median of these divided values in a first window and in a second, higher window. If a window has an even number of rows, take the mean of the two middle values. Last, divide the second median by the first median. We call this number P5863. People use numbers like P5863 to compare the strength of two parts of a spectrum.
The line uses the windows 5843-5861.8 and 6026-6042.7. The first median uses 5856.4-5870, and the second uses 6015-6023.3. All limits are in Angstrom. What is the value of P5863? 0.95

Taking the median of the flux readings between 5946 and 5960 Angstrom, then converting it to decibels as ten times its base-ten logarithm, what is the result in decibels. 16.7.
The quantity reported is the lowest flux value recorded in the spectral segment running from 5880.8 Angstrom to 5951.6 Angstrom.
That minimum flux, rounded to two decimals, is 31.37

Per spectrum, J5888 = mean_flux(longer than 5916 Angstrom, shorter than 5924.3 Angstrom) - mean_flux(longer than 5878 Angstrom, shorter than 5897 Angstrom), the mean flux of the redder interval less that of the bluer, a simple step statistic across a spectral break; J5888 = 7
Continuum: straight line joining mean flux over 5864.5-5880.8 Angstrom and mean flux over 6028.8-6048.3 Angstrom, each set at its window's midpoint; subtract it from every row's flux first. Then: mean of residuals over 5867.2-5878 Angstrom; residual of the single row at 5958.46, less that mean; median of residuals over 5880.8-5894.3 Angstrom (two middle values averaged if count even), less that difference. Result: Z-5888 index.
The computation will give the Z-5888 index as -11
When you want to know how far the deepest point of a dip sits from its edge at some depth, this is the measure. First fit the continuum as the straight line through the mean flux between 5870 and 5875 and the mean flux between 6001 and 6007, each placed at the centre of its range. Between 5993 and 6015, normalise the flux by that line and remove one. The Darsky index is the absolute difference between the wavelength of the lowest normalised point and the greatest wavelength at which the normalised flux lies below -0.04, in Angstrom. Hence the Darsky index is 16.6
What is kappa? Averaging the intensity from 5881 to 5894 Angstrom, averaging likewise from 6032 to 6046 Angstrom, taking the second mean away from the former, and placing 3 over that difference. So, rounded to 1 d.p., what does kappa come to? -0.2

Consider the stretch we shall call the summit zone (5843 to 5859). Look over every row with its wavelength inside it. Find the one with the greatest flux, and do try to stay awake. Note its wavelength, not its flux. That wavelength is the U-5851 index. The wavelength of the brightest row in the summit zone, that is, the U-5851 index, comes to 5847.01 Angstrom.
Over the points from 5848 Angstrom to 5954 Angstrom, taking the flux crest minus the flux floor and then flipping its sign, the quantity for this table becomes -29.9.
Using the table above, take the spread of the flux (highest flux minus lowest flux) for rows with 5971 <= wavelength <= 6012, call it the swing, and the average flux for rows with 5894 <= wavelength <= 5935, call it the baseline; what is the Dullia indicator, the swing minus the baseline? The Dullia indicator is -25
